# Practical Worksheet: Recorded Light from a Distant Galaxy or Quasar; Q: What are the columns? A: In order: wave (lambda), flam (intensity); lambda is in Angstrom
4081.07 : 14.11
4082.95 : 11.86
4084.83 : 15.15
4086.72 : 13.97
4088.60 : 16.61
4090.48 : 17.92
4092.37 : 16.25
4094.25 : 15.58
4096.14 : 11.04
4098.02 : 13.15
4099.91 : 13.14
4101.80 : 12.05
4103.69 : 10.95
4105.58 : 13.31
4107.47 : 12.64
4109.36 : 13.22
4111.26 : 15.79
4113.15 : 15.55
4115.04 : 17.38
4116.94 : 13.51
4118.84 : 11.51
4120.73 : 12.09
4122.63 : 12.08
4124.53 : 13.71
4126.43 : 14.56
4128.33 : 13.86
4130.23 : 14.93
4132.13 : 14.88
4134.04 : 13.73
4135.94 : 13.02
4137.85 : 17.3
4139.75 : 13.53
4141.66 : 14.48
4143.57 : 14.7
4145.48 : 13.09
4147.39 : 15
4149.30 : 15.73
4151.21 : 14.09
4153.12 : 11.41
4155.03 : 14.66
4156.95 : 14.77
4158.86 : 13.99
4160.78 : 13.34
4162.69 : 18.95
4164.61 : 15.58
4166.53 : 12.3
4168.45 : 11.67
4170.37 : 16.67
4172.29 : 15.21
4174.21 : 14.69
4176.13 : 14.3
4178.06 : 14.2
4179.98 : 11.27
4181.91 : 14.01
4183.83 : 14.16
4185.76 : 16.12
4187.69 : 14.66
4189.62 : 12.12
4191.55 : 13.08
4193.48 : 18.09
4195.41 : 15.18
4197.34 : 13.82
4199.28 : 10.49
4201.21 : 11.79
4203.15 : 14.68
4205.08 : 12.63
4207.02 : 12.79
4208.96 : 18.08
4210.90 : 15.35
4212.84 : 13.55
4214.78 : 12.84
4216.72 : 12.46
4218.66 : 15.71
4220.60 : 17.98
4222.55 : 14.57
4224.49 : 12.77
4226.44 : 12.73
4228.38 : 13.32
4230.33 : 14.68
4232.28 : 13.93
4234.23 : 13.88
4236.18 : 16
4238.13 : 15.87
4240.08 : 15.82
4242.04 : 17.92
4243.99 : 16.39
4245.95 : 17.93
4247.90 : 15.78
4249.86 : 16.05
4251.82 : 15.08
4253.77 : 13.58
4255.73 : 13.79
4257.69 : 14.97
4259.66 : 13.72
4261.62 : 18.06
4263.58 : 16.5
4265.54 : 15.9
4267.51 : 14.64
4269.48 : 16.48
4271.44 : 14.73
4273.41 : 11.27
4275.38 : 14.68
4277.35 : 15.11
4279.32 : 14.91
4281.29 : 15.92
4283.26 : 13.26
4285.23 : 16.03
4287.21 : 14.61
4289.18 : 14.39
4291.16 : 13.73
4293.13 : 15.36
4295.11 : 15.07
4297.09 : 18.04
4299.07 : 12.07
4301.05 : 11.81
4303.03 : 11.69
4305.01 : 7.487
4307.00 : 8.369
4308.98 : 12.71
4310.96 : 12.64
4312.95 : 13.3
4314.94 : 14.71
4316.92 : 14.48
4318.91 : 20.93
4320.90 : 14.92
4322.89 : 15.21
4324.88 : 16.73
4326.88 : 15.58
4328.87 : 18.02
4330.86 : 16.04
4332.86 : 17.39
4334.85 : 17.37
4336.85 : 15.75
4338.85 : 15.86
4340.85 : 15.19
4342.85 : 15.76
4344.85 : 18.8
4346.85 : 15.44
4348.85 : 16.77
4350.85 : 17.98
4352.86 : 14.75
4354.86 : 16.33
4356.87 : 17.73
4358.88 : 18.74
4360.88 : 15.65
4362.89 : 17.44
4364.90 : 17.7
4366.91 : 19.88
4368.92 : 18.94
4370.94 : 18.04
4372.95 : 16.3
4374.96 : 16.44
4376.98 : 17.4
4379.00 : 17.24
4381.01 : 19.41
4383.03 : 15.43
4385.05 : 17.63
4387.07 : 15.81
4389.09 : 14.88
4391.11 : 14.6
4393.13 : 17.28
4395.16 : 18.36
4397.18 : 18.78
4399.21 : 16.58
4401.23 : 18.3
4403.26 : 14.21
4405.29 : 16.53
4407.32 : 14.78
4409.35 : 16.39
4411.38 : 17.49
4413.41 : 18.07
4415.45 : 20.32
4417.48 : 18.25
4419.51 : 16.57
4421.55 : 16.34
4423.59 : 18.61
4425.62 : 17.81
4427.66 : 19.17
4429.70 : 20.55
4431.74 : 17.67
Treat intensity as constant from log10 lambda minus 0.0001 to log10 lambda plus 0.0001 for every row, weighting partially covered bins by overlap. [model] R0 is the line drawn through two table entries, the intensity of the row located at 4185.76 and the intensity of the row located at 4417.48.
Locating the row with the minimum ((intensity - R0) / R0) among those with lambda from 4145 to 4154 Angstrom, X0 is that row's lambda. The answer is 4153.12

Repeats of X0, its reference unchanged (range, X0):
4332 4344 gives 4340.85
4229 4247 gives 4234.23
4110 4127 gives 4118.84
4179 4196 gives 4179.98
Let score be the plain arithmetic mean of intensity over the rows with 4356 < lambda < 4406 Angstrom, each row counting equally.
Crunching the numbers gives 17.2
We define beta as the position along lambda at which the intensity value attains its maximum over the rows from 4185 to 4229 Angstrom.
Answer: 4193.48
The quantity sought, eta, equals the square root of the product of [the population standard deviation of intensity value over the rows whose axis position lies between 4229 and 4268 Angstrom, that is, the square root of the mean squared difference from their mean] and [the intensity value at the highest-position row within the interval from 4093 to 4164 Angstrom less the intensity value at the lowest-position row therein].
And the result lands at 2.15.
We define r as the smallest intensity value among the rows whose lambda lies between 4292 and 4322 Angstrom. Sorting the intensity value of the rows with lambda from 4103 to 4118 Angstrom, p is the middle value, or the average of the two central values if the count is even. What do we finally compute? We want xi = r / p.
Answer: 0.56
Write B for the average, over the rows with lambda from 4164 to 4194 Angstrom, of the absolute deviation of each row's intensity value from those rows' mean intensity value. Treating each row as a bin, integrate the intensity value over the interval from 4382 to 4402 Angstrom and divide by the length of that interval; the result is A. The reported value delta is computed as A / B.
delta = 11.9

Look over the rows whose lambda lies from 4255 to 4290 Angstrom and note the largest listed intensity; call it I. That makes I 18.06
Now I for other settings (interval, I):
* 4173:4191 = 16.12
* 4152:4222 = 18.95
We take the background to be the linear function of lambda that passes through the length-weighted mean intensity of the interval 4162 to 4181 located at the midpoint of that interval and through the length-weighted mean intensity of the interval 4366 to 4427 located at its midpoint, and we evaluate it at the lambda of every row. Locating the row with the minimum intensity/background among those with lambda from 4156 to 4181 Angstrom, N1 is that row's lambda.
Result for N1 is 4179.98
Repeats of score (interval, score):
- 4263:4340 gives 14.7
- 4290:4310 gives 12.6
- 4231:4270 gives 15.6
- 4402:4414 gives 16.2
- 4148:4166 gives 14.7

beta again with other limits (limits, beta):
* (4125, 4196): 4162.69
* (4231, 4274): 4261.62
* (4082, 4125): 4090.48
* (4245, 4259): 4245.95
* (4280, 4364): 4318.91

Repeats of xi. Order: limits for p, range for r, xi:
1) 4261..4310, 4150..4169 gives 0.78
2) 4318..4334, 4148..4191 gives 0.69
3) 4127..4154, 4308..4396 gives 0.88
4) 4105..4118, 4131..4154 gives 0.84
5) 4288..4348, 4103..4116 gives 0.72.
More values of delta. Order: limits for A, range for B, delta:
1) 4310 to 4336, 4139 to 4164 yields 14.4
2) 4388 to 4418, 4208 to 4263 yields 11.5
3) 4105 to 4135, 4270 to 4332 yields 7.4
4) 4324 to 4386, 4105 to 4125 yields 12.3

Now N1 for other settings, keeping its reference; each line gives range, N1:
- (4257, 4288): 4273.41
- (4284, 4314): 4305.01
